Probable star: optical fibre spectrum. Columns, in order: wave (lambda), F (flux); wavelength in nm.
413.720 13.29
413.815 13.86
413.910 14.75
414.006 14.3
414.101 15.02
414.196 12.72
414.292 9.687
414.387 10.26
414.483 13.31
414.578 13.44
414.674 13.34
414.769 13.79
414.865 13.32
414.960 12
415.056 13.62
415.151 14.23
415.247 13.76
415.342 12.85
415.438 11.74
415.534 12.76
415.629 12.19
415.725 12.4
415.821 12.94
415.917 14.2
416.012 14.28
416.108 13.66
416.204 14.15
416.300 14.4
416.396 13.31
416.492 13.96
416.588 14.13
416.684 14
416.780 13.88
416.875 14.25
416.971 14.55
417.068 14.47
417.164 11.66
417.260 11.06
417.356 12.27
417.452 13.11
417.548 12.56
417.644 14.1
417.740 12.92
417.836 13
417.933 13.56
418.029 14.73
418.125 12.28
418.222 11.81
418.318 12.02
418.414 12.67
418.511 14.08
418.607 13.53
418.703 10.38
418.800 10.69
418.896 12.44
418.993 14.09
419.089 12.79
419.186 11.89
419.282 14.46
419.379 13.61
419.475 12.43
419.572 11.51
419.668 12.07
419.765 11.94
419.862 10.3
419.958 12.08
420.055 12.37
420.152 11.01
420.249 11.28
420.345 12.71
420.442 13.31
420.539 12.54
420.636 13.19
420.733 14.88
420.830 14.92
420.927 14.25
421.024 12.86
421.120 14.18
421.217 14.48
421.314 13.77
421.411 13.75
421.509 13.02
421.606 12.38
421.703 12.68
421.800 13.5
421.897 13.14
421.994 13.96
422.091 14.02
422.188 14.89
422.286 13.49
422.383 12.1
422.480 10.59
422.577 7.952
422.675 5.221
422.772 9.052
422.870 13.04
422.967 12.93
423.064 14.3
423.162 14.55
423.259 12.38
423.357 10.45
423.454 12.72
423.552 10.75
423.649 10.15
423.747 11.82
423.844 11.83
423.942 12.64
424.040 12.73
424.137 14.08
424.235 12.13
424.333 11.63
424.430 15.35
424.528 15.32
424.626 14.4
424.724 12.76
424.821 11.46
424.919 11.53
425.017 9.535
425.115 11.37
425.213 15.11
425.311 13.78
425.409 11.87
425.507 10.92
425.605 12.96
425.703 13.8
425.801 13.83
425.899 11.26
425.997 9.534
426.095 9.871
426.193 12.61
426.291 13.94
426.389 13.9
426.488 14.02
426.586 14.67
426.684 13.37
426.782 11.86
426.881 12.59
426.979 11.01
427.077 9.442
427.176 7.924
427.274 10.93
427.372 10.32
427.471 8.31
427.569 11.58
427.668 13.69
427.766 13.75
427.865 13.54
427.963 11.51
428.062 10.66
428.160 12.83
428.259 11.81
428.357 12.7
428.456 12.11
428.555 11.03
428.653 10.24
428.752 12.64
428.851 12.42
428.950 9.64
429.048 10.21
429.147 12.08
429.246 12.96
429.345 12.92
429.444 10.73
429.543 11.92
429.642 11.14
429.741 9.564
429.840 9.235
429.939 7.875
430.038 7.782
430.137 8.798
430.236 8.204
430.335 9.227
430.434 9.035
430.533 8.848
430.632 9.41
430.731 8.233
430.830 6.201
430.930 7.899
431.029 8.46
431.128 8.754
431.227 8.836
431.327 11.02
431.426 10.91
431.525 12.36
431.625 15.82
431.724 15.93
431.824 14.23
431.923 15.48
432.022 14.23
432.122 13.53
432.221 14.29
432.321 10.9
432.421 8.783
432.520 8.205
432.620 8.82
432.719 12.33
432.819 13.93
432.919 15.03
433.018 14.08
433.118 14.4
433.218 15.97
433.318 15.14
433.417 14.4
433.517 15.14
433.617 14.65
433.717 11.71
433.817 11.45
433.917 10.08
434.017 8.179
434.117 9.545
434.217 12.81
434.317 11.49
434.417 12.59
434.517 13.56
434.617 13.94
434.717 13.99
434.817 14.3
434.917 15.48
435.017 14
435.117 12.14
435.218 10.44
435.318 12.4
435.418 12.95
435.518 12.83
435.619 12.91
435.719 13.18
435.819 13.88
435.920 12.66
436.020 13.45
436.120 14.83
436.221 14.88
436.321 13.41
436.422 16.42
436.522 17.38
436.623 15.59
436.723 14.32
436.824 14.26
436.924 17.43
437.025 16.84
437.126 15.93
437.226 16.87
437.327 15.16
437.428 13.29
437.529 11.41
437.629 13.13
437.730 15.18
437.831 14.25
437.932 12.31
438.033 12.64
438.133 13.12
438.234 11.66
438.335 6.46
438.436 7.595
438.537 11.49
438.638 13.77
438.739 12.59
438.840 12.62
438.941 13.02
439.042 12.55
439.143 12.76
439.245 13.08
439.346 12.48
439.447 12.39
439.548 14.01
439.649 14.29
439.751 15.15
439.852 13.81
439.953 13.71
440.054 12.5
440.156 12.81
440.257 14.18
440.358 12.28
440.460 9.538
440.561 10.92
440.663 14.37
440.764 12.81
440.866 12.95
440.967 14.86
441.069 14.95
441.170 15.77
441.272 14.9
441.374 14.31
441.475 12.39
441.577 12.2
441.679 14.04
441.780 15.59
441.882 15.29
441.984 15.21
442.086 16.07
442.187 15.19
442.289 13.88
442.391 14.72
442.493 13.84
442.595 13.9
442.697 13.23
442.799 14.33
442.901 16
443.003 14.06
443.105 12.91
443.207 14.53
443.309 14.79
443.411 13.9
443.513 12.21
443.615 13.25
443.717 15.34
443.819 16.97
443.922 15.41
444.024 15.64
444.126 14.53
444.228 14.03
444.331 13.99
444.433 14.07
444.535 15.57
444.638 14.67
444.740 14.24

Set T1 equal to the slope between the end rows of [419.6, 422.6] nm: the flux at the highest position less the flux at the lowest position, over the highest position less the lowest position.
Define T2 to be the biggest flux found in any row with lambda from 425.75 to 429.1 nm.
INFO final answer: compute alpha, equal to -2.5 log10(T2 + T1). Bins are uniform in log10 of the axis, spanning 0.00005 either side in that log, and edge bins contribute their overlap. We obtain -2.8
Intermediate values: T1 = -1.4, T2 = 14.67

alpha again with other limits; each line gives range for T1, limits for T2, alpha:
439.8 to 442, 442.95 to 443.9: -3.1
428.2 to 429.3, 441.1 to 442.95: -3.1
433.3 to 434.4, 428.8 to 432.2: -2.7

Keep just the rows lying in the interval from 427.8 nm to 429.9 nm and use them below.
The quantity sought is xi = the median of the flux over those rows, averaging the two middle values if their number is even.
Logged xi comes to 11.8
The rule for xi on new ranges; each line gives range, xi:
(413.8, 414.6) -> 13.4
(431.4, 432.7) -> 13.5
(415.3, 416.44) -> 13.1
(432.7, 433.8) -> 14.4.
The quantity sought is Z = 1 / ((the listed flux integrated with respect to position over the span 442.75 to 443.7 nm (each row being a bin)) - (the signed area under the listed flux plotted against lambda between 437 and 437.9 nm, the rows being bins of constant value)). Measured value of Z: 4.0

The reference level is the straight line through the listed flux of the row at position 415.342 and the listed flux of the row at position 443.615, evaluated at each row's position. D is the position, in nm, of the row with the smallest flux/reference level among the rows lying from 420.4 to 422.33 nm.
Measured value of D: 421.606 nm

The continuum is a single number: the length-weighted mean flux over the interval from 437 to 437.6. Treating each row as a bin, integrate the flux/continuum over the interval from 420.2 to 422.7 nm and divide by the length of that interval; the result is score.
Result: 0.87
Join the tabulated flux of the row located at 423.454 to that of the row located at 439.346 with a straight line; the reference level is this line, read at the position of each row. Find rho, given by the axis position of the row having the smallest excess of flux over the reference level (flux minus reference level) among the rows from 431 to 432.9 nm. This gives 432.520 nm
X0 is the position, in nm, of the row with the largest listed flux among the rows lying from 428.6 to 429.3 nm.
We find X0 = 429.246 nm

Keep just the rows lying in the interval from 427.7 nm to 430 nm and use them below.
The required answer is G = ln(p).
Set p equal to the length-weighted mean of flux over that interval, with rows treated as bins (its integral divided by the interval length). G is 2.44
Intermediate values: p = 11.5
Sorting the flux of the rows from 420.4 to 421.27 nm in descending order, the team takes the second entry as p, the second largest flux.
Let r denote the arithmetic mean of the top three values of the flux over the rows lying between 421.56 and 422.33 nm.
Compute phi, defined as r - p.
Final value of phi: -0.6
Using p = 14.88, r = 14.3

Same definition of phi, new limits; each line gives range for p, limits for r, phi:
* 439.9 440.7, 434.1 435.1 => 0.4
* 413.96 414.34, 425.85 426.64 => -0.1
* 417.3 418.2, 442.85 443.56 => 1.0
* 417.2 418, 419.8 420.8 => 0.2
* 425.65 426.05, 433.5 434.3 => 0.4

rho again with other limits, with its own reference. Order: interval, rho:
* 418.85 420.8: 419.862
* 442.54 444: 443.513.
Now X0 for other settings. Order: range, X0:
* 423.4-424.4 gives 424.137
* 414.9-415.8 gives 415.151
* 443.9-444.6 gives 444.024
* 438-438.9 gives 438.638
